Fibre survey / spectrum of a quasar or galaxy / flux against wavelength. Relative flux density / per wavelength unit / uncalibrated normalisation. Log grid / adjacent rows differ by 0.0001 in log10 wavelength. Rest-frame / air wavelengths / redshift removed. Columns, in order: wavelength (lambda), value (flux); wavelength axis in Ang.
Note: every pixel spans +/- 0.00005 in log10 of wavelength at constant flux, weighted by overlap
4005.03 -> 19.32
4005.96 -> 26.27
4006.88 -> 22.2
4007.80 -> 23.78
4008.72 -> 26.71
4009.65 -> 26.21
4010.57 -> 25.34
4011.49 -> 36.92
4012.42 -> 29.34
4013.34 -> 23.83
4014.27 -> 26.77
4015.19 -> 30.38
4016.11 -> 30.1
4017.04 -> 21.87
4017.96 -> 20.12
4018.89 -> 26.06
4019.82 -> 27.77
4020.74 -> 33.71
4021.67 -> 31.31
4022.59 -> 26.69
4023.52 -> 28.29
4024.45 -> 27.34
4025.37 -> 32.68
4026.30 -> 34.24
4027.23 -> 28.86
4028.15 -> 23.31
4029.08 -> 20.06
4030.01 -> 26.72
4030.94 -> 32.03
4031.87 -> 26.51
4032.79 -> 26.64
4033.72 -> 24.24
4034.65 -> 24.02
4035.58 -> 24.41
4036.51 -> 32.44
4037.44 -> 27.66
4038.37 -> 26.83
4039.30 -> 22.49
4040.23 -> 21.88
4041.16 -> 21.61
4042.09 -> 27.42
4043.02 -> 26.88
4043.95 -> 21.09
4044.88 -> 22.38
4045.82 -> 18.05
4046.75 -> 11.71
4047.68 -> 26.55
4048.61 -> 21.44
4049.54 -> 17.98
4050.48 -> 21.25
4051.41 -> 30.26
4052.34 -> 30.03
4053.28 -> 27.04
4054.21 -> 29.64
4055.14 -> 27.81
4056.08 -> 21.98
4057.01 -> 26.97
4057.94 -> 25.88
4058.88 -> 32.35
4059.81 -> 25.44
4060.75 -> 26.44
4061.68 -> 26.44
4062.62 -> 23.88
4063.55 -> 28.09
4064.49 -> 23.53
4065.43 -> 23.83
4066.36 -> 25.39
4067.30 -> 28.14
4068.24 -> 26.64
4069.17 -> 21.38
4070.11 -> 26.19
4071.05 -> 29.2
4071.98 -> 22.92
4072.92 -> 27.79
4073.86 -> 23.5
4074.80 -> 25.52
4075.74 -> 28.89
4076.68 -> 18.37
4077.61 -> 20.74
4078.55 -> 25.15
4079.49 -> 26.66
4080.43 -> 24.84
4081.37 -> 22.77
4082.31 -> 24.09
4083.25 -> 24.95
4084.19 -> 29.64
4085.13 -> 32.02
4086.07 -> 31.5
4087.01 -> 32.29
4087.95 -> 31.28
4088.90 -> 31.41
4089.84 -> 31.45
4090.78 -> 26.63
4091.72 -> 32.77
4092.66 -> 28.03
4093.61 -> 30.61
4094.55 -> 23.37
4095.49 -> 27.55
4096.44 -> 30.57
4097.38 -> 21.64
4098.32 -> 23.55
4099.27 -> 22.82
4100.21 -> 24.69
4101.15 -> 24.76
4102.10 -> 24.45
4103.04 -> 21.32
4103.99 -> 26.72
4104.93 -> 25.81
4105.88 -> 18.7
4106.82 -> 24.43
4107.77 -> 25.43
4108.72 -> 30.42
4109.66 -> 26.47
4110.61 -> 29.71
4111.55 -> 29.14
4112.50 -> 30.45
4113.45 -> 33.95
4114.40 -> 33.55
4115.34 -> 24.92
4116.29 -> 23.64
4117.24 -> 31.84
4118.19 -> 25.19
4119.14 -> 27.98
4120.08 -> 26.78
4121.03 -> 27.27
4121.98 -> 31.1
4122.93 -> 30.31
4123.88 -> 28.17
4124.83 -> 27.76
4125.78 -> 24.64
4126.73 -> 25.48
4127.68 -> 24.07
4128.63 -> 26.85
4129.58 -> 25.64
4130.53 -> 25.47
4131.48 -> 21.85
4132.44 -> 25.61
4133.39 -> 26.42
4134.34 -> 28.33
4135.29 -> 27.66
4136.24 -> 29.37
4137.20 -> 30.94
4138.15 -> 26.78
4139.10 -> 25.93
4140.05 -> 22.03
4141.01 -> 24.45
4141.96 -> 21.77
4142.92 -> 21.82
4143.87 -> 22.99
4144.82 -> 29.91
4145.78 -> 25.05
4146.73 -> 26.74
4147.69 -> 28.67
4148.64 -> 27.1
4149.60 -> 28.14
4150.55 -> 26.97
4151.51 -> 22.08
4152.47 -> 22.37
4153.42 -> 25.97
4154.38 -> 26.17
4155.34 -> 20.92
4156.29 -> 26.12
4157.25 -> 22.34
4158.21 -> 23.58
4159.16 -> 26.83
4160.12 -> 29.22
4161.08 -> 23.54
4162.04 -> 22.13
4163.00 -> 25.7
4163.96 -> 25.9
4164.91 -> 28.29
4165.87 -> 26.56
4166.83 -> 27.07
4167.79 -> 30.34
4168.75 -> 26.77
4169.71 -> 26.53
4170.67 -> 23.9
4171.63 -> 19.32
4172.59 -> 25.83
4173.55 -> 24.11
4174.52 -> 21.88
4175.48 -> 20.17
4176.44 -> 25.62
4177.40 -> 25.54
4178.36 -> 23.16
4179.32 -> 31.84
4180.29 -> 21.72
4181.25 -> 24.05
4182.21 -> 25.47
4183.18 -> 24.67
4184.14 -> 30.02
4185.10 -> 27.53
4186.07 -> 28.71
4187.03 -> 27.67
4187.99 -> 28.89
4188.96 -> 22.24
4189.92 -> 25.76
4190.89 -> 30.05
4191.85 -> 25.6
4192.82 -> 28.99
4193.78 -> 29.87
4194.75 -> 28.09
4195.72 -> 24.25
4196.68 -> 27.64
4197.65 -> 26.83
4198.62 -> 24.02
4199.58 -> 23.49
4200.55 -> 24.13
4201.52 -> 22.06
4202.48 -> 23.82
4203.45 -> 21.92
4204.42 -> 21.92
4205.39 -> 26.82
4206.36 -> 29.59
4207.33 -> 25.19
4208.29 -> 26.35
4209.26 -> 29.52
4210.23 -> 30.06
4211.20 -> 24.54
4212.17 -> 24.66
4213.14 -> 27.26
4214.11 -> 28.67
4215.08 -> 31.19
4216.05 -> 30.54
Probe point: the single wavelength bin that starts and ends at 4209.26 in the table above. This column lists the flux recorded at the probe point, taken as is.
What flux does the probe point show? 29.52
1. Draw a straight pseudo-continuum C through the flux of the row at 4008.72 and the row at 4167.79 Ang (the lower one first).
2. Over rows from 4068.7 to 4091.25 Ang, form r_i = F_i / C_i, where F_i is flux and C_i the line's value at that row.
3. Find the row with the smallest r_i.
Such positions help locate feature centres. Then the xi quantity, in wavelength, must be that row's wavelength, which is 4076.68 Ang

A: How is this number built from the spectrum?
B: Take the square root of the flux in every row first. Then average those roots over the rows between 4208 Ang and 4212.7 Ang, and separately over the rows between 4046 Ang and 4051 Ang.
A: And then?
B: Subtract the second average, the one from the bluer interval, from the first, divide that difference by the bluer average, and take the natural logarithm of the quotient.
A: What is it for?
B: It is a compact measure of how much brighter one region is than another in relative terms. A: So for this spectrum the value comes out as -1.7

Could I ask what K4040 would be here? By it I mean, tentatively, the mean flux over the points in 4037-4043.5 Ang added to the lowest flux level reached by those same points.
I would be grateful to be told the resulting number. 47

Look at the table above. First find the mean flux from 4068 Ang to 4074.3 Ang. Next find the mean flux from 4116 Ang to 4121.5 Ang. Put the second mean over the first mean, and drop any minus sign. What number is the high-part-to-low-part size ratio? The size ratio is 1.07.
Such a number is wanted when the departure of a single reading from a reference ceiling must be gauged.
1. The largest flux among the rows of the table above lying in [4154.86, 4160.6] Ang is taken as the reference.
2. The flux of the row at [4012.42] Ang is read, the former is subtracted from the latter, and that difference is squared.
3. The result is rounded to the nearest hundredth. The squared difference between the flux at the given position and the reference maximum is 0.01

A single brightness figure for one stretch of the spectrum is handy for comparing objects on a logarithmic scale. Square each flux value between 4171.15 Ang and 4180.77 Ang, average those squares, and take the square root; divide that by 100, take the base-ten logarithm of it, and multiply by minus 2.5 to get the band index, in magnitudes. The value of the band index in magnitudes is 1.54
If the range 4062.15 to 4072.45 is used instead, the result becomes 1.48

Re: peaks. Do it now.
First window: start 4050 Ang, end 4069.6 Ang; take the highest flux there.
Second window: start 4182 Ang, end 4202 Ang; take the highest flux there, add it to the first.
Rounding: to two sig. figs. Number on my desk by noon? 62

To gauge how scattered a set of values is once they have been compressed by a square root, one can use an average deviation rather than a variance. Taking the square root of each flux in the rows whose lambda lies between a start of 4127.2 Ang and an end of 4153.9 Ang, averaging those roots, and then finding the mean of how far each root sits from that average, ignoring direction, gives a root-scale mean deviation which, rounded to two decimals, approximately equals 0.21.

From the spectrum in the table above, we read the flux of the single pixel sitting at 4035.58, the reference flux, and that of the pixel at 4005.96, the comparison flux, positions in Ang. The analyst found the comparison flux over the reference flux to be 1.08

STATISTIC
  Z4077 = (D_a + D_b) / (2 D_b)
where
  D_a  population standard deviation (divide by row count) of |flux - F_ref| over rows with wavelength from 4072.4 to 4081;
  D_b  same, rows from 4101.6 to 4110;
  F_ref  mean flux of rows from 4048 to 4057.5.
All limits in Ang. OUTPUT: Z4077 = 0.99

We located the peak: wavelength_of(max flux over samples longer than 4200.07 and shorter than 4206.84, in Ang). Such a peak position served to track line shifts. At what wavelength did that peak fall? 4206.36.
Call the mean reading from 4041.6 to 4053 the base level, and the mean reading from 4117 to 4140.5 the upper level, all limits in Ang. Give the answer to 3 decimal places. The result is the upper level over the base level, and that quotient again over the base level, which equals 0.051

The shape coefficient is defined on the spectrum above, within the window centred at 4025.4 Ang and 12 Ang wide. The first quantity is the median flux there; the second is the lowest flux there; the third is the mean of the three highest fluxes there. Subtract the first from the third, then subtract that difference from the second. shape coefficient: 14.8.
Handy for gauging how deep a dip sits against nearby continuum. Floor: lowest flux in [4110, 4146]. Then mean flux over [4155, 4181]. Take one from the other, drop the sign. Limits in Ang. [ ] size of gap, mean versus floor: 3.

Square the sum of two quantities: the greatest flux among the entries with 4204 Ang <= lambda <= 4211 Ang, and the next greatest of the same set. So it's 3558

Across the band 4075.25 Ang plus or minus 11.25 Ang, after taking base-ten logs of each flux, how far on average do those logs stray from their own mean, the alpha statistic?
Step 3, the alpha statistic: 0.0439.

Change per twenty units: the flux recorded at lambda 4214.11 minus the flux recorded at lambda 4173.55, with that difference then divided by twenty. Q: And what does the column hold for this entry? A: 0.23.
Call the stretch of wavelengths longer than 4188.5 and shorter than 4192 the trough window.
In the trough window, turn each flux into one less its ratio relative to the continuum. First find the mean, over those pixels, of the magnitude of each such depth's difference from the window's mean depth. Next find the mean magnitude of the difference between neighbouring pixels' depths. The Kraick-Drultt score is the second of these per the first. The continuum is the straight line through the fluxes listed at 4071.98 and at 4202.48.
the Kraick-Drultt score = 1.98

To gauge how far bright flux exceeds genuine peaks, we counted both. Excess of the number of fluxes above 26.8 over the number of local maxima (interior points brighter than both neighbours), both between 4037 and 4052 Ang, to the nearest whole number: 2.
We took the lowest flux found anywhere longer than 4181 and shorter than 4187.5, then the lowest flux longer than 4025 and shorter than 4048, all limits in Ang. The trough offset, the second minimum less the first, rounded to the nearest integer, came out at -12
